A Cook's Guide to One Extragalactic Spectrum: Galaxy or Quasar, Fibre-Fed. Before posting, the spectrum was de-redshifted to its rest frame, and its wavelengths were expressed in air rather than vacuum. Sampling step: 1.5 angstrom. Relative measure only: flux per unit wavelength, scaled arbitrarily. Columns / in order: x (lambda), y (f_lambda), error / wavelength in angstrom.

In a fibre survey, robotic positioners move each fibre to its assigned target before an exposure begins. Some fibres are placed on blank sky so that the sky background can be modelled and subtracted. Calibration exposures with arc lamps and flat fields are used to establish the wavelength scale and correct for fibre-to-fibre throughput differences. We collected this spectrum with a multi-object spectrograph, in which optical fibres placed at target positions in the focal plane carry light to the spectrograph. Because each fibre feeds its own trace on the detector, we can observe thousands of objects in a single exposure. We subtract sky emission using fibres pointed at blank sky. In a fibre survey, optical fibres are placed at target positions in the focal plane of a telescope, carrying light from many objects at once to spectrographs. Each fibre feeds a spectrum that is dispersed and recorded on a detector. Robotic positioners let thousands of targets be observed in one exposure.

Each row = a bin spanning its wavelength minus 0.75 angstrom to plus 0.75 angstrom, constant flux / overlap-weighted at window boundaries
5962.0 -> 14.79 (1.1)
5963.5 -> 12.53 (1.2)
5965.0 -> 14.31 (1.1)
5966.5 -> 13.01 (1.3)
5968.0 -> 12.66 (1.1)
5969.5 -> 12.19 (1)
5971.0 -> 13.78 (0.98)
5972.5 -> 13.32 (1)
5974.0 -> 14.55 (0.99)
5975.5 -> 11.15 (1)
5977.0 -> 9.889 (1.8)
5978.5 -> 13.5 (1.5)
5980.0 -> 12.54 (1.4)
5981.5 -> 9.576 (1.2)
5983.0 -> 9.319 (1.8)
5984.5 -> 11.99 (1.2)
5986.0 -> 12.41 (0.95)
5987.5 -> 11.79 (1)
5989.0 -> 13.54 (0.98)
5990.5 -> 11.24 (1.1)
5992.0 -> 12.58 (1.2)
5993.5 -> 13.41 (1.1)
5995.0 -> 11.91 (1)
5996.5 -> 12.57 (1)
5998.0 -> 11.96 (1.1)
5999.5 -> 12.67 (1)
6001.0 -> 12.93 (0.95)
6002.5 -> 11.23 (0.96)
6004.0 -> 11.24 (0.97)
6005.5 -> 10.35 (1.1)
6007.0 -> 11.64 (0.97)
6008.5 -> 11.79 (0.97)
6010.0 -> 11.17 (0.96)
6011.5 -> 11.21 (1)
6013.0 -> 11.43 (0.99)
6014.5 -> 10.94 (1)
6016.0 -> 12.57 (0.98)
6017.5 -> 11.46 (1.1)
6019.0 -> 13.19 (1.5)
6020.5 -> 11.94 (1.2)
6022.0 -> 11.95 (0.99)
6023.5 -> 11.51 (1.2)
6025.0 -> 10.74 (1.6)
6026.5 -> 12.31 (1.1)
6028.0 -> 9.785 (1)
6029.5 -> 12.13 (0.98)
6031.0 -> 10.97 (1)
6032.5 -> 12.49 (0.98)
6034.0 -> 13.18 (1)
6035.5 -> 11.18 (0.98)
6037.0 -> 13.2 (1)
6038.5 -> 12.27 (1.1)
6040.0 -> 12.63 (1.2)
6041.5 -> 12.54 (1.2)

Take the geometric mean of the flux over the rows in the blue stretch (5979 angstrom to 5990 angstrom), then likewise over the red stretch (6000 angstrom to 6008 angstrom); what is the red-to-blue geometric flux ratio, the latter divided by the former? 1.00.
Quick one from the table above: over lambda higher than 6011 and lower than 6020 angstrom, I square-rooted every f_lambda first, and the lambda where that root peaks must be 6019.0 angstrom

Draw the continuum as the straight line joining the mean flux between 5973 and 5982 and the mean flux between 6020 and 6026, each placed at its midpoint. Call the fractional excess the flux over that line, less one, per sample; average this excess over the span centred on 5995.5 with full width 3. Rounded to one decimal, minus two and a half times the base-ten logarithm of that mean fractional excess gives 3.4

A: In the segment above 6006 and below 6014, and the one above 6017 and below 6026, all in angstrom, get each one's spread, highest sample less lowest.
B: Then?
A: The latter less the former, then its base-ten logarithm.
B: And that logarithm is 0.26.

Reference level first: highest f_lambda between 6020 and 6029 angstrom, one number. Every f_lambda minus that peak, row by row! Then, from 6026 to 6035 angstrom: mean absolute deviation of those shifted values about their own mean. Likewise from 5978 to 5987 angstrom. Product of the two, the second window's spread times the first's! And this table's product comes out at 1.3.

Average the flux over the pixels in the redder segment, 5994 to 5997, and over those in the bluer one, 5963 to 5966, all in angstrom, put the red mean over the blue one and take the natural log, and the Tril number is -0.09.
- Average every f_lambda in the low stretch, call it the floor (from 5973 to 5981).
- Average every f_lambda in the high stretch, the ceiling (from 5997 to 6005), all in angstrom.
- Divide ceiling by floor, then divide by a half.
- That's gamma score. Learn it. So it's 1.95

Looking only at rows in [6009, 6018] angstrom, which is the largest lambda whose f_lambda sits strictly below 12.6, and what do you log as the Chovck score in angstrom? 6017.5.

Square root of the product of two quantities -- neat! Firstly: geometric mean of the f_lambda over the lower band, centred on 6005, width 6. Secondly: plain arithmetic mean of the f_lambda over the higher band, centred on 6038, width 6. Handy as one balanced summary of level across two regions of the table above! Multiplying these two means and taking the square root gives 11.7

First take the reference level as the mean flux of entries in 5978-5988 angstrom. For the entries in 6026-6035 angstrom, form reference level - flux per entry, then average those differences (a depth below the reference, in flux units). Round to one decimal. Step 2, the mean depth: -0.2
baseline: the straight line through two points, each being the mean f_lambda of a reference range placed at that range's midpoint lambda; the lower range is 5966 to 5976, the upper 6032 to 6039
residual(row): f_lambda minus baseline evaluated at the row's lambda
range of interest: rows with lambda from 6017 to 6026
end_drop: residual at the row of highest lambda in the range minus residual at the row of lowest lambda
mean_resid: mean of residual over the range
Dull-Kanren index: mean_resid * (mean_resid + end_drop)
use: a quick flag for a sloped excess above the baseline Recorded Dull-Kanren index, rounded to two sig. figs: 1.1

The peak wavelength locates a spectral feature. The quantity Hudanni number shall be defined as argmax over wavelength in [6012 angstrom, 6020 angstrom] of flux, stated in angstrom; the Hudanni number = 6019.0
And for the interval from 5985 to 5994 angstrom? 5989.0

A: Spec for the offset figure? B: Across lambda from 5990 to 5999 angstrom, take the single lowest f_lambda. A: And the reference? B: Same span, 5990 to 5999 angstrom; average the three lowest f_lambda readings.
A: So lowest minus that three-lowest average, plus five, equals 4.54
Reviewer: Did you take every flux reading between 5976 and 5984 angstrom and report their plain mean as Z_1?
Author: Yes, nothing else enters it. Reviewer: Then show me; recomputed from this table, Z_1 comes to 11.0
